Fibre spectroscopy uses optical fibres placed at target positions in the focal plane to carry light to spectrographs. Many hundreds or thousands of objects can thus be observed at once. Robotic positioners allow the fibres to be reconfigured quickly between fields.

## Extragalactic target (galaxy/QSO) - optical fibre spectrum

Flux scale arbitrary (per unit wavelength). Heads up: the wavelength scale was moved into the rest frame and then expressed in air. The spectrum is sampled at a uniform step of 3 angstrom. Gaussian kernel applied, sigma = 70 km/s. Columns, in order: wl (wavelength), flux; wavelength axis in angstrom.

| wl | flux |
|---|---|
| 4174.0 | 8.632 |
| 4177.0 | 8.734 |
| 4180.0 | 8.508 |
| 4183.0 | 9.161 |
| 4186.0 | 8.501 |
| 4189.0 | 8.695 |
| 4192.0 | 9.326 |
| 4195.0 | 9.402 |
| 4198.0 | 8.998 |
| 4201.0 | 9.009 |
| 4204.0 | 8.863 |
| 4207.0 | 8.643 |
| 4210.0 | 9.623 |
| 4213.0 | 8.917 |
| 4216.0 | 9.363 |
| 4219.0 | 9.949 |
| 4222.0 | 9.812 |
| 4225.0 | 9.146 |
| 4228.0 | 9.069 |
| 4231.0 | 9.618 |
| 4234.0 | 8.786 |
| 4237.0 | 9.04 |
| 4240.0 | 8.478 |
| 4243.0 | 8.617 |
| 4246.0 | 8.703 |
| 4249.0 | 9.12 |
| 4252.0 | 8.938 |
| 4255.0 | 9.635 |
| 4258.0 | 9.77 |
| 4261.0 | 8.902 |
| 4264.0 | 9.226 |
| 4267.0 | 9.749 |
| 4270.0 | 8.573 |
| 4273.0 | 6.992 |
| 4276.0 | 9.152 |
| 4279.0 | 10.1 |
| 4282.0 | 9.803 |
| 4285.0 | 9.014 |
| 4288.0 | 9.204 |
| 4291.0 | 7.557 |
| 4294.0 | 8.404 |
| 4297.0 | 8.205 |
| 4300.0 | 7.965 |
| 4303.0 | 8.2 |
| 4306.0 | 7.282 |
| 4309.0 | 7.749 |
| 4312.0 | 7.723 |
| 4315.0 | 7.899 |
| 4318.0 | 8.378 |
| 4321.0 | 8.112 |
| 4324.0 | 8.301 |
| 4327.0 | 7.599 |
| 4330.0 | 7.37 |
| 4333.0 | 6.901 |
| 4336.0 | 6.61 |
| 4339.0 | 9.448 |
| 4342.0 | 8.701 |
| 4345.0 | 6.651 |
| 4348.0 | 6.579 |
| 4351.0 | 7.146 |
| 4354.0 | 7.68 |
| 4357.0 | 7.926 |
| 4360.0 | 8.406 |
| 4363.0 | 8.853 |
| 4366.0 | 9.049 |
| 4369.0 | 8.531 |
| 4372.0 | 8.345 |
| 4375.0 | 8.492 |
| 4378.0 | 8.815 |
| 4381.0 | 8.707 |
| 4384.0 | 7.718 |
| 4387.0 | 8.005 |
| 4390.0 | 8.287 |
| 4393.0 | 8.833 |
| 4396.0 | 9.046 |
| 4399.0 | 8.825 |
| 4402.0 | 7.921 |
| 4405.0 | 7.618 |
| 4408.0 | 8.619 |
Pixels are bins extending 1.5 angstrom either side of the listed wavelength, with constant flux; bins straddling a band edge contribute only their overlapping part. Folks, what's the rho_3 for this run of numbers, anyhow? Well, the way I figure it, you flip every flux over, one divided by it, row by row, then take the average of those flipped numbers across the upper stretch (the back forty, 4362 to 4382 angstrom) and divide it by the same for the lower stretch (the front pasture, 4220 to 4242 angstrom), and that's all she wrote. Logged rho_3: 1.05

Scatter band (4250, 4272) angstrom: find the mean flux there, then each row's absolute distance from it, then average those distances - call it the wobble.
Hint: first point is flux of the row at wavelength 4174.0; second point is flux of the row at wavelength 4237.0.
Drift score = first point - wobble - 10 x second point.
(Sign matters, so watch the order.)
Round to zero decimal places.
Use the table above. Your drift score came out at -82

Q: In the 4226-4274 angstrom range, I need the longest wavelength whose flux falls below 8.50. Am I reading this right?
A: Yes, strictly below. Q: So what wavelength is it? 4273.0 angstrom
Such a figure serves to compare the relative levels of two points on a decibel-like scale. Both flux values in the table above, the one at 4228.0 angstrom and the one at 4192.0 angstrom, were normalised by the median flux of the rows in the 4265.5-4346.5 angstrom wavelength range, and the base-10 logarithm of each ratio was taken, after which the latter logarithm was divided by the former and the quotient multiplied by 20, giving 26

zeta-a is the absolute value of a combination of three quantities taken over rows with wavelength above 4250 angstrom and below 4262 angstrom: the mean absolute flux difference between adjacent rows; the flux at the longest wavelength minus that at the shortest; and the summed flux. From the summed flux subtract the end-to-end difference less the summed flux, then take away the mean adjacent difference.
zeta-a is 74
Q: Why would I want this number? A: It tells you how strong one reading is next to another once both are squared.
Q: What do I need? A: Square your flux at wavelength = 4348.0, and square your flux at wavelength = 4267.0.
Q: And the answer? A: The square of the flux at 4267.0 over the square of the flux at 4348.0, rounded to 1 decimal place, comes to 2.2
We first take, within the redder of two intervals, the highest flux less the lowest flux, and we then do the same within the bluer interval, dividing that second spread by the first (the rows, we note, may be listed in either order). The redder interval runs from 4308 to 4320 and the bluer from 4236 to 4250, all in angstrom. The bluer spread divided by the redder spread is 1.0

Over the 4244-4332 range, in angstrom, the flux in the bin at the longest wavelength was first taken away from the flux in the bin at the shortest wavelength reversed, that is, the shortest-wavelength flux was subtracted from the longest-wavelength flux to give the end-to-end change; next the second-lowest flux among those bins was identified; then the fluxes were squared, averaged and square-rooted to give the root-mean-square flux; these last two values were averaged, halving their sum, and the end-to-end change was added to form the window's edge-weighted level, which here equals 6.6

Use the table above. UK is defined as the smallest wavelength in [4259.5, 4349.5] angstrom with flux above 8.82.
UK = 4261.0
